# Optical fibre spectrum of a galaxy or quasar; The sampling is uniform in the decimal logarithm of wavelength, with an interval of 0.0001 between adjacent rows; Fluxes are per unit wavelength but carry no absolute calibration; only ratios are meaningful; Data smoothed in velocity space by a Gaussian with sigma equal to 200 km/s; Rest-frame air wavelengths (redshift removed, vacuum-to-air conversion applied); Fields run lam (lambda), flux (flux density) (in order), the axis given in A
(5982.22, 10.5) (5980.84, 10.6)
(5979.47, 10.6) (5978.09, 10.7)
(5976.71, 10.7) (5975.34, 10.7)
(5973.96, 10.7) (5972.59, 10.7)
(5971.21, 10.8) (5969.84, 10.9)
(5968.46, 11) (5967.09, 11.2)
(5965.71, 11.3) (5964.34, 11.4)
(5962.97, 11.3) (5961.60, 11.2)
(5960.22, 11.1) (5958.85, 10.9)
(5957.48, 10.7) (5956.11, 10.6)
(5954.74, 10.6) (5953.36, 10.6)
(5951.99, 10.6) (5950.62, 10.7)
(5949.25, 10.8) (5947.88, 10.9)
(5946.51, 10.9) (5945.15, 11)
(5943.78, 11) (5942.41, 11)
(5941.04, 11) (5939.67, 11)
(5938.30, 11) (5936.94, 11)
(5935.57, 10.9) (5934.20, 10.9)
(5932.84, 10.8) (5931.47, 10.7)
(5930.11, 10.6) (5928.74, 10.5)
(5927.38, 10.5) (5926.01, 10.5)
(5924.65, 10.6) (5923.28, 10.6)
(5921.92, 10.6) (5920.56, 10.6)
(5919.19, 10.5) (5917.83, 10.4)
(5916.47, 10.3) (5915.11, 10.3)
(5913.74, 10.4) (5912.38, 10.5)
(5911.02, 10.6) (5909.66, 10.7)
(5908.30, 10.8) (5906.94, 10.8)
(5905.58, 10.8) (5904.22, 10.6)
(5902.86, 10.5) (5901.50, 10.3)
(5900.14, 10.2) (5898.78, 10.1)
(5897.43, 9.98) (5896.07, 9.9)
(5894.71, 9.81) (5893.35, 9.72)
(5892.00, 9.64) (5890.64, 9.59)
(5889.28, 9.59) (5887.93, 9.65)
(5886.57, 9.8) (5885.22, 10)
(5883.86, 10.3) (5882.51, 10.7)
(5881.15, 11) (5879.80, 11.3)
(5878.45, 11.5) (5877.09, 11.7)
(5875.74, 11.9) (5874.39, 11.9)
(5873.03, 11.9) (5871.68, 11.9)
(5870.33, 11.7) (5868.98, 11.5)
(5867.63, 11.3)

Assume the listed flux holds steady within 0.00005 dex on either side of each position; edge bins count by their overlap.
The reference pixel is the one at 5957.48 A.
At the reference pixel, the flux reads 10.7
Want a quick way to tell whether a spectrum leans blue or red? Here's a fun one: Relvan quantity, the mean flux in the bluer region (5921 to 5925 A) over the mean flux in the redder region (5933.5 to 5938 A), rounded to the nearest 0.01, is 0.97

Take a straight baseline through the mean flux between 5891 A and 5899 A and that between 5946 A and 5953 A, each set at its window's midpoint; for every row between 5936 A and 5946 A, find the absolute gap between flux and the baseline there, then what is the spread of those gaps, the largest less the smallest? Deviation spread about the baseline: 0.14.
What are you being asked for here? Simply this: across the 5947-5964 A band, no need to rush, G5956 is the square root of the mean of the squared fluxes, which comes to 10.8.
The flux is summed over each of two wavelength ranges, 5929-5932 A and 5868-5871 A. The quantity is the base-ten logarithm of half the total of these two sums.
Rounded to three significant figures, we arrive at 1.35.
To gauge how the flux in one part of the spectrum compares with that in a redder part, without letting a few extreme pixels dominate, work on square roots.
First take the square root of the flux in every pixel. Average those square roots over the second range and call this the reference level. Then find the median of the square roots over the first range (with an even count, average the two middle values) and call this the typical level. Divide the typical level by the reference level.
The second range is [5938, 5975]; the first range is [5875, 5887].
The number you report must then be 1.00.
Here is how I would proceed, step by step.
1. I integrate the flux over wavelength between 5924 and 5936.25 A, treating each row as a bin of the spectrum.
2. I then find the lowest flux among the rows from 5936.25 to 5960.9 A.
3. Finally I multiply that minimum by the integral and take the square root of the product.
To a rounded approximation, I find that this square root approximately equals 37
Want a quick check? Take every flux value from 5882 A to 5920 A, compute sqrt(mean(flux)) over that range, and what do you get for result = 3.20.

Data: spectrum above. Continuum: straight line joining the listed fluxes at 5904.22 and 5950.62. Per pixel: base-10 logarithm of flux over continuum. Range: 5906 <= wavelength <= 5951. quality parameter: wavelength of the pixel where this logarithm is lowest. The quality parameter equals 5916.47 A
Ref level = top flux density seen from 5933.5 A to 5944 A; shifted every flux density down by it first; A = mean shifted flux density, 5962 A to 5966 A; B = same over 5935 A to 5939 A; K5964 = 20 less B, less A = 19.7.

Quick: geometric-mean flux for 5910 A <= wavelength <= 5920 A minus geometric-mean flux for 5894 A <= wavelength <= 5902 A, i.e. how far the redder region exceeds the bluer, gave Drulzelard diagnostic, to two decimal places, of 0.38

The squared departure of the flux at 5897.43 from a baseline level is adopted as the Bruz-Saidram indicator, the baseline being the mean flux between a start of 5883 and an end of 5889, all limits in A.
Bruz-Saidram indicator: 0.00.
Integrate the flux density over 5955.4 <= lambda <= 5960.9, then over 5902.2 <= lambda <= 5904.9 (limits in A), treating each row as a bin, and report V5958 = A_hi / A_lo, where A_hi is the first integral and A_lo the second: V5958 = 2.1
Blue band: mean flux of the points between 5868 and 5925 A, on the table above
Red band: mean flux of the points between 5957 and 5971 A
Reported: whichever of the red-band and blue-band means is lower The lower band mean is 10.6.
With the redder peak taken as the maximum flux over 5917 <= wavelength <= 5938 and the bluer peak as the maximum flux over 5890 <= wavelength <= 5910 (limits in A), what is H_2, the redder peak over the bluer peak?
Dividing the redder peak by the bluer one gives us 1.02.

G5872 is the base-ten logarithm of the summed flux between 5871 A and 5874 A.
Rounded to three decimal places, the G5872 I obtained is 1.377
